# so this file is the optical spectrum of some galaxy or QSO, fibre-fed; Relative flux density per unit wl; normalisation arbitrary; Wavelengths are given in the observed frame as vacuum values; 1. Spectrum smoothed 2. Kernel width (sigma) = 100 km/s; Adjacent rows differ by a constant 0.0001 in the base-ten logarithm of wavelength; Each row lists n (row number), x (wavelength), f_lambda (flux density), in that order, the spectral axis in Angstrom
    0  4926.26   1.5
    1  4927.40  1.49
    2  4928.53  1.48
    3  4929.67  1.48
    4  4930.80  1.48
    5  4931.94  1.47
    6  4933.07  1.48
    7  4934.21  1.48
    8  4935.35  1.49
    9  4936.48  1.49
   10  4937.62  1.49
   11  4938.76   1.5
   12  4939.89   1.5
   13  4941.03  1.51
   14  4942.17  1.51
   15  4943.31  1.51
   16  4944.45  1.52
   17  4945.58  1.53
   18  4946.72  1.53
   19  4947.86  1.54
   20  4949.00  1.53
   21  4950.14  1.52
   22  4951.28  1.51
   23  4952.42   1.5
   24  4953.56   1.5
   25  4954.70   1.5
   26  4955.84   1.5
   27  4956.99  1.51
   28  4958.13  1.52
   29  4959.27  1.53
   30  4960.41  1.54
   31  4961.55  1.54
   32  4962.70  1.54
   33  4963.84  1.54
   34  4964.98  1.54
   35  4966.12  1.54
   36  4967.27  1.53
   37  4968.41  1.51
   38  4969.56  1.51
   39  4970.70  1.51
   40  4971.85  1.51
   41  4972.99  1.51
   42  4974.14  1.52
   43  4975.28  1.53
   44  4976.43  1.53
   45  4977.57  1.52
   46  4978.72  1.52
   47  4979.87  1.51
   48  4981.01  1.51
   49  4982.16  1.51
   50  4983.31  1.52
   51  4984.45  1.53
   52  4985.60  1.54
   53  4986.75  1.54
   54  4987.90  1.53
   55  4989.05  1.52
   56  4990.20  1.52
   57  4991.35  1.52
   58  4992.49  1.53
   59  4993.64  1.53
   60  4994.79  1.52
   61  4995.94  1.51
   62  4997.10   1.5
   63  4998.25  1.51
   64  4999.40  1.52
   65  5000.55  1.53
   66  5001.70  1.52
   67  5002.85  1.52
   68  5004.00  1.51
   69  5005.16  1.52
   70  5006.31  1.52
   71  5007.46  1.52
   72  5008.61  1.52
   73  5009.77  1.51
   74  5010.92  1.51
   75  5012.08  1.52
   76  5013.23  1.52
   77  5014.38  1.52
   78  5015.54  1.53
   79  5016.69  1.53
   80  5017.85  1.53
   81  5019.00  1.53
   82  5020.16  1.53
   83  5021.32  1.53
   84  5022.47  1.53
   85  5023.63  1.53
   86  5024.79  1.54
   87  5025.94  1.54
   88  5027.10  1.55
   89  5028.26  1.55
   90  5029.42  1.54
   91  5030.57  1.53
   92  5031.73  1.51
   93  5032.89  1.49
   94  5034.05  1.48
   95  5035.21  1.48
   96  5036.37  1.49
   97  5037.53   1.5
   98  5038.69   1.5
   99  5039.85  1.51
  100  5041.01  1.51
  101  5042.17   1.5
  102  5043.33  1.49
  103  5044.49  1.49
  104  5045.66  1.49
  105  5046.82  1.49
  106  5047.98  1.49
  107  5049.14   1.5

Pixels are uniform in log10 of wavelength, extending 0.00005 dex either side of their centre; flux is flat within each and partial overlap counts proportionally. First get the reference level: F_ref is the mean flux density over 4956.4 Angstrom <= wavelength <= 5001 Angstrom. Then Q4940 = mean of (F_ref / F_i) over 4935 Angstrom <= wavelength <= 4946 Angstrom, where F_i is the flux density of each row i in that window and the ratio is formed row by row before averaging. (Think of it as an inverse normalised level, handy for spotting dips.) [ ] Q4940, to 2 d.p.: 1.01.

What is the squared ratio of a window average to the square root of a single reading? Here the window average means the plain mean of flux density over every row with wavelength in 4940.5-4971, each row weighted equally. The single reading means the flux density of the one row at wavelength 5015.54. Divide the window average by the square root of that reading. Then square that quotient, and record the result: 1.51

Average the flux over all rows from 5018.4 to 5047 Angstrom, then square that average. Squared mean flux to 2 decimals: 2.29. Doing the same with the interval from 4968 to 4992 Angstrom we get 2.31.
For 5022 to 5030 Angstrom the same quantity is 2.37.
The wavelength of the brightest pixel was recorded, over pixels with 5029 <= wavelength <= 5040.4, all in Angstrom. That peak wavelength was 5029.42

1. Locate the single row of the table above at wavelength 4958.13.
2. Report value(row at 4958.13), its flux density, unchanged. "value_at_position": 1.52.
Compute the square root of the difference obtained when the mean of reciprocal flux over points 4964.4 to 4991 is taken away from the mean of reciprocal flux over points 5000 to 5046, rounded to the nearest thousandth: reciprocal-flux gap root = 0.049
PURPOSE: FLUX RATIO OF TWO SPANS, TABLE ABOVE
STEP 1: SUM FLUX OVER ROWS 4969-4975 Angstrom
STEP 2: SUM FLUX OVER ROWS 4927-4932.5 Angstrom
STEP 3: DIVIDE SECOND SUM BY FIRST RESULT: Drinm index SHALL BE 0.98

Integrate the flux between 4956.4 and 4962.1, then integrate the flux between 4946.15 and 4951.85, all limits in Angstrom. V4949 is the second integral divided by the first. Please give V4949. 1.00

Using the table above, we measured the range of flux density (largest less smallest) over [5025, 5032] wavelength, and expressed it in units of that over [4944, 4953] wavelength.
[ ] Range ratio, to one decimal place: 1.0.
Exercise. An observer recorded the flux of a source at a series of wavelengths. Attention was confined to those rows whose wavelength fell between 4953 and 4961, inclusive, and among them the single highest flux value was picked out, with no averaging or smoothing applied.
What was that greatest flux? 1.54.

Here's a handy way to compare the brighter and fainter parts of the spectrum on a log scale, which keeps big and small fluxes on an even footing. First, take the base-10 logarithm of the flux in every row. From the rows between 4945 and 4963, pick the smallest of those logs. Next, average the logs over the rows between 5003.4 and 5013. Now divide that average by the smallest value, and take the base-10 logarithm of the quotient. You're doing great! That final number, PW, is 0.011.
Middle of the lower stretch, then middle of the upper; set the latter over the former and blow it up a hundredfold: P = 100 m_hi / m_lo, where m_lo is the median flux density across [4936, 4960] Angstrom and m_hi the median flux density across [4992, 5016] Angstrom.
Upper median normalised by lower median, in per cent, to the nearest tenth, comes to 100.7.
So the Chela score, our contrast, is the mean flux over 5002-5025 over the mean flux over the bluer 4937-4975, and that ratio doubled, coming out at 2.01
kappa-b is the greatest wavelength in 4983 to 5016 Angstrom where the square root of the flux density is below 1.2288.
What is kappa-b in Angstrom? 4997.10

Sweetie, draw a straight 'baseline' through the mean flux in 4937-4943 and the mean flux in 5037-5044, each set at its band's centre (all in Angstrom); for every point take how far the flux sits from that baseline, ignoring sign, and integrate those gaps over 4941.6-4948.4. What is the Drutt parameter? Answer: 0.15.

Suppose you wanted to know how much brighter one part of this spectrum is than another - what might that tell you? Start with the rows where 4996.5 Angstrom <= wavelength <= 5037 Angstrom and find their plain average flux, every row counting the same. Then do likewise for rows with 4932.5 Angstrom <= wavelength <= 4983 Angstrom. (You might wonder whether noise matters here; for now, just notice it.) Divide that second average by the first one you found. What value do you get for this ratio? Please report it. 1.00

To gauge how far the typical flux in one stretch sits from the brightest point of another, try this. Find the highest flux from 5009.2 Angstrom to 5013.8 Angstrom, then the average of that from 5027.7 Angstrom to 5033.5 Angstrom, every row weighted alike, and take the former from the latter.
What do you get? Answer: 0.004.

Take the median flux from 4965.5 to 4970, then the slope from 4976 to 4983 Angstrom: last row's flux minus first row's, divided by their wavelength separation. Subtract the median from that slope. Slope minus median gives -1.52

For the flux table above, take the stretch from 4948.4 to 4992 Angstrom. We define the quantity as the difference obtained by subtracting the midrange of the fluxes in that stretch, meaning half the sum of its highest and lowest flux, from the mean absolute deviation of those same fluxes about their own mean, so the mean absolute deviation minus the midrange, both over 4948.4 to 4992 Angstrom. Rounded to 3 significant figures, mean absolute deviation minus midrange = -1.51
